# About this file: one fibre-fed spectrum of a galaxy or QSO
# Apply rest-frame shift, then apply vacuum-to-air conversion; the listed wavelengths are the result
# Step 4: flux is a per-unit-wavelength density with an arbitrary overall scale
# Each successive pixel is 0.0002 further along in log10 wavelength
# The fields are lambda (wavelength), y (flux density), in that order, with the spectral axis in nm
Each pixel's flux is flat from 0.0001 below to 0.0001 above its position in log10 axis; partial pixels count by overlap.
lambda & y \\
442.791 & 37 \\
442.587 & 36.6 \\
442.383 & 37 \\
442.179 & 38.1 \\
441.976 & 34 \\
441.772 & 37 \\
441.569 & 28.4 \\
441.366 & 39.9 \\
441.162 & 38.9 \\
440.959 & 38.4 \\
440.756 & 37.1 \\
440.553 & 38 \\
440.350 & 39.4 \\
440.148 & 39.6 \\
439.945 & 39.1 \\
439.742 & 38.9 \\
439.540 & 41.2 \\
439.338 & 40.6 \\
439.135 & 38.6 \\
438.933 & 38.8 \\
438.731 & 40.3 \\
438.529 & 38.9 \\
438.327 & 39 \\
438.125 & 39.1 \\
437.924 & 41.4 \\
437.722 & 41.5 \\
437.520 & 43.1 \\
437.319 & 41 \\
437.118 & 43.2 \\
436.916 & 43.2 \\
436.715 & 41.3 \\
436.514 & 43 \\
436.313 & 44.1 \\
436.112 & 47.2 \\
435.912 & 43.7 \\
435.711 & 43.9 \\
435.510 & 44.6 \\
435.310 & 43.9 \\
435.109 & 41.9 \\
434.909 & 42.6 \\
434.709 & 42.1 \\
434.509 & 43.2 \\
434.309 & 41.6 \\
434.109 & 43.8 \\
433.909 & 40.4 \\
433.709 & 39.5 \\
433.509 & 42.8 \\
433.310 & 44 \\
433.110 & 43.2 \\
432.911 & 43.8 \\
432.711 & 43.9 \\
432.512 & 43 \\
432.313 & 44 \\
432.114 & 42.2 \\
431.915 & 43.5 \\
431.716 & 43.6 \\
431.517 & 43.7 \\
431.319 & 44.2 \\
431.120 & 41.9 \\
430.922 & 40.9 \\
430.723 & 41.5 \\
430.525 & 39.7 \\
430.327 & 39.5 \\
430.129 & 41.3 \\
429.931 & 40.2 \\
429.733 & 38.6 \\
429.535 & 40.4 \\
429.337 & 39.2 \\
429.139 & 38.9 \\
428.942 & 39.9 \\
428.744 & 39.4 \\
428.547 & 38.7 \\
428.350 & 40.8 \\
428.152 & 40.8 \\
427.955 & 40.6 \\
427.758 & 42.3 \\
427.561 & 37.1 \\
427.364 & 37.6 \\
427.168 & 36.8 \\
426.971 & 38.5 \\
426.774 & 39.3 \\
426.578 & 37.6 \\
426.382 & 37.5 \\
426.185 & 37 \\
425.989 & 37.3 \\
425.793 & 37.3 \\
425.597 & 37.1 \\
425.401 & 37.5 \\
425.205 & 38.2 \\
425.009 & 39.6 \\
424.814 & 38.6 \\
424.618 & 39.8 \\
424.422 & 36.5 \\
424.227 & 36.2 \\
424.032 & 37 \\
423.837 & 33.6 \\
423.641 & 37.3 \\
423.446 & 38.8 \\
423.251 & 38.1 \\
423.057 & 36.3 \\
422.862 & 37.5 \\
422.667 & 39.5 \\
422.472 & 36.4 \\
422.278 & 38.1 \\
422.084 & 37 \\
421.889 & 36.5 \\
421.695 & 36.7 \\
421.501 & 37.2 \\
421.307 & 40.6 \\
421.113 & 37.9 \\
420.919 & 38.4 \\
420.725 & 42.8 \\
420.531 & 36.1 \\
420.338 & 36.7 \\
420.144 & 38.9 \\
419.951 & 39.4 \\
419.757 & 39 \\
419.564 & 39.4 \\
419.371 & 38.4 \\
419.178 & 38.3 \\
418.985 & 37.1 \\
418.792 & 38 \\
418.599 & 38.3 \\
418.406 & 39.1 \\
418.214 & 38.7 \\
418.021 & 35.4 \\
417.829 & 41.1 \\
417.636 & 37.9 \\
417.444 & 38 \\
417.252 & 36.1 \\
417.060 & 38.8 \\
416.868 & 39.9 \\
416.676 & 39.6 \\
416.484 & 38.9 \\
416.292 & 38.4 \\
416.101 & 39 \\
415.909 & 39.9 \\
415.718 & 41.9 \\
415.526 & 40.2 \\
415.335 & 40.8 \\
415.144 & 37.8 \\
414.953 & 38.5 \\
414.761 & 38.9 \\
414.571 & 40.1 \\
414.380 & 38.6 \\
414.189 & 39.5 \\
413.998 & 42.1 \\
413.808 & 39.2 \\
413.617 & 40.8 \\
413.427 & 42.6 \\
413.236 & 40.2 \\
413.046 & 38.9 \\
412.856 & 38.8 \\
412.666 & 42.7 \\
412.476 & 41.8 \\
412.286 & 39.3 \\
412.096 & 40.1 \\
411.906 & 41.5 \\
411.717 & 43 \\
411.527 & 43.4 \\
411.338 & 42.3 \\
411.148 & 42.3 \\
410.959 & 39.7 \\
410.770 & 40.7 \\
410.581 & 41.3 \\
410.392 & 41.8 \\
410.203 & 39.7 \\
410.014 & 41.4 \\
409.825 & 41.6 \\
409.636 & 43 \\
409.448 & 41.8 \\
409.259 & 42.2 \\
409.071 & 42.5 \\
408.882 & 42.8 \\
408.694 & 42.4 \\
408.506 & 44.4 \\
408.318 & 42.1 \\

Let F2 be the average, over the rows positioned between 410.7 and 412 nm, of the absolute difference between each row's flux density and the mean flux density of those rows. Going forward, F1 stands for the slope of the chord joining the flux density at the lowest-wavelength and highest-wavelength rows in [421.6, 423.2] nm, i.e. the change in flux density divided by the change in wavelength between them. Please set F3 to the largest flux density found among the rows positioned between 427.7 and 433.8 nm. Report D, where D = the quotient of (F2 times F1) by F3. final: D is -0.007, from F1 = -0.29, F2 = 1.04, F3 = 44.2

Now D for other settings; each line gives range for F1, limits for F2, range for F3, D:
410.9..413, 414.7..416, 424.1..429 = -0.013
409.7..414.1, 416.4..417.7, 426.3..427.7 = 0.003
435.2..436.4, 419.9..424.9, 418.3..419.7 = 0.007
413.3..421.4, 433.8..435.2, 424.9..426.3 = -0.005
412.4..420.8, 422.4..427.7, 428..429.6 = 0.003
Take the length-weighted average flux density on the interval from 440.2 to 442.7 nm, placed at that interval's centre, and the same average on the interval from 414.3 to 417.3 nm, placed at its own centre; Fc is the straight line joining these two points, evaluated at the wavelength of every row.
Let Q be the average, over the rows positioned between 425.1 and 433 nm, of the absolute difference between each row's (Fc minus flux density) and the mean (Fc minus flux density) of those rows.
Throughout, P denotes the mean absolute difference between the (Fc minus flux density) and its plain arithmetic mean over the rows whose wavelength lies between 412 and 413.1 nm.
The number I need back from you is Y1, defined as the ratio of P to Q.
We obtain 0.6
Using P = 1.32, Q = 2.1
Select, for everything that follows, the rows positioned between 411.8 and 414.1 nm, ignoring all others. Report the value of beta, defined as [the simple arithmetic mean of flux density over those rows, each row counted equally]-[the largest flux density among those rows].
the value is -2.0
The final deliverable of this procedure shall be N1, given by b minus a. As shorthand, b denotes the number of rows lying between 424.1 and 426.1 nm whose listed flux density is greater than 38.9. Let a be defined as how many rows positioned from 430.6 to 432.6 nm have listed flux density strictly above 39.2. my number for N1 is -8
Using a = 10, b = 2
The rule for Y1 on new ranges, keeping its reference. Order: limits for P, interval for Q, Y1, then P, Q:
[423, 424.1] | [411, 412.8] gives 1.3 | 1.27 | 1.0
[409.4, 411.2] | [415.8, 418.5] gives 0.7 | 0.76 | 1.0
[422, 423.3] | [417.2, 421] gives 0.7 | 0.87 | 1.2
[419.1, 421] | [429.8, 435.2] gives 0.9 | 1.16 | 1.3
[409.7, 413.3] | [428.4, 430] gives 2.0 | 1.15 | 0.6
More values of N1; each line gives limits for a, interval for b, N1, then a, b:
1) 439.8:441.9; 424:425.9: -1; 3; 2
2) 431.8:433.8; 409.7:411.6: 0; 10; 10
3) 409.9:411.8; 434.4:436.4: 0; 10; 10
